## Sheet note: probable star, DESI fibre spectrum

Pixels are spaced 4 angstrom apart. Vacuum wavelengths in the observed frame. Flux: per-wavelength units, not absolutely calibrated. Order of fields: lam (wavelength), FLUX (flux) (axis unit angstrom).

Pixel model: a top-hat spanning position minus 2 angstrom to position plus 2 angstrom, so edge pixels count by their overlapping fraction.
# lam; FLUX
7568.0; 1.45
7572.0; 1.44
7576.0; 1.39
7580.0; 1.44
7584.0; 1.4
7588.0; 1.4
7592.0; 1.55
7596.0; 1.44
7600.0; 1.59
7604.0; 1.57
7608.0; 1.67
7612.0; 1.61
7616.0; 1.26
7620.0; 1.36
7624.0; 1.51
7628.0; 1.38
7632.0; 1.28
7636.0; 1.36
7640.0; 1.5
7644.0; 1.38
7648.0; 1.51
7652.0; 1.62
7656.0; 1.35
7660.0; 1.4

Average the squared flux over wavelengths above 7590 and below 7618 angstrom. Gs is 2.35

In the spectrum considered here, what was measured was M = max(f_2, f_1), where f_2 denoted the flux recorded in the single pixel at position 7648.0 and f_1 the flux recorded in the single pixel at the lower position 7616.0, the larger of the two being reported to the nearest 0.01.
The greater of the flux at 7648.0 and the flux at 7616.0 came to 1.51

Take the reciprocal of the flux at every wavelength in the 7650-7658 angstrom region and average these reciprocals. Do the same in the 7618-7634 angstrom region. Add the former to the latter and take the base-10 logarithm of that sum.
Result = 0.148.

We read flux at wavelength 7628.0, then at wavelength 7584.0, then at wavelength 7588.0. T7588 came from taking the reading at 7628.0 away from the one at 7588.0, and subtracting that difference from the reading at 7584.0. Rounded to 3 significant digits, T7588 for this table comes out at 1.38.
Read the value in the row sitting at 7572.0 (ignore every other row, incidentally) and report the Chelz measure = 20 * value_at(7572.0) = 29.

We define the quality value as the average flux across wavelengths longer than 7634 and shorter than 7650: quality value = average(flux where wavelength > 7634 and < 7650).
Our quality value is 1.44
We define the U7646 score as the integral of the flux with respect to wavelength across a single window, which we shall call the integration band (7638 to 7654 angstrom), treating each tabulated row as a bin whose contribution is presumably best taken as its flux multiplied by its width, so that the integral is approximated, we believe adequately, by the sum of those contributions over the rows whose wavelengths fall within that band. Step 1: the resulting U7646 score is 24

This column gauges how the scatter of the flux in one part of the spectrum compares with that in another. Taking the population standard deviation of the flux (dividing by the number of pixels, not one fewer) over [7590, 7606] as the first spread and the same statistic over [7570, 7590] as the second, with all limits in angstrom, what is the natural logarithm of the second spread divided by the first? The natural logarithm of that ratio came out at -1.0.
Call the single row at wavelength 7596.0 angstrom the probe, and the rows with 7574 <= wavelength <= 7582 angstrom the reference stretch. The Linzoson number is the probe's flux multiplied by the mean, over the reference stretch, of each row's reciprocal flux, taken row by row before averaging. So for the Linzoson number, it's 1.02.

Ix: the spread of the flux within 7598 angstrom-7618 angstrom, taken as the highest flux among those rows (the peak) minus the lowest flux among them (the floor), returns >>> 0.410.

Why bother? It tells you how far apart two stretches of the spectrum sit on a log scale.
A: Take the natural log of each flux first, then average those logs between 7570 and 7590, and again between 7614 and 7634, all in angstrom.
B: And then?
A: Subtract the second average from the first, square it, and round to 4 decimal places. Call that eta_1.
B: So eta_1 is 0.0018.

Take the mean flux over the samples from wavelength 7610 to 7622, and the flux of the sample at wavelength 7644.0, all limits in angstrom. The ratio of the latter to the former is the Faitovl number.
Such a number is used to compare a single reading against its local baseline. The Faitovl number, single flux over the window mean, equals 0.98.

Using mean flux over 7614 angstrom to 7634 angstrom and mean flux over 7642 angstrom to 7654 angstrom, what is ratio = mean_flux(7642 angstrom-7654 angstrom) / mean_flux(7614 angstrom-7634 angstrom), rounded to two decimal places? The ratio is 1.11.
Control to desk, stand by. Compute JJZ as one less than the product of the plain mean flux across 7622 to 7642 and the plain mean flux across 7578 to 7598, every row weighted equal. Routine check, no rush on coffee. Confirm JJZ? 1.03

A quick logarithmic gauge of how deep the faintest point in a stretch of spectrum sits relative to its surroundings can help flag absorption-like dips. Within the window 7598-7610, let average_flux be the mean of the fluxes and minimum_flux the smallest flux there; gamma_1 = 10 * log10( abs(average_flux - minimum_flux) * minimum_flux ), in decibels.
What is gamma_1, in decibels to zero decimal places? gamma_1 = -12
